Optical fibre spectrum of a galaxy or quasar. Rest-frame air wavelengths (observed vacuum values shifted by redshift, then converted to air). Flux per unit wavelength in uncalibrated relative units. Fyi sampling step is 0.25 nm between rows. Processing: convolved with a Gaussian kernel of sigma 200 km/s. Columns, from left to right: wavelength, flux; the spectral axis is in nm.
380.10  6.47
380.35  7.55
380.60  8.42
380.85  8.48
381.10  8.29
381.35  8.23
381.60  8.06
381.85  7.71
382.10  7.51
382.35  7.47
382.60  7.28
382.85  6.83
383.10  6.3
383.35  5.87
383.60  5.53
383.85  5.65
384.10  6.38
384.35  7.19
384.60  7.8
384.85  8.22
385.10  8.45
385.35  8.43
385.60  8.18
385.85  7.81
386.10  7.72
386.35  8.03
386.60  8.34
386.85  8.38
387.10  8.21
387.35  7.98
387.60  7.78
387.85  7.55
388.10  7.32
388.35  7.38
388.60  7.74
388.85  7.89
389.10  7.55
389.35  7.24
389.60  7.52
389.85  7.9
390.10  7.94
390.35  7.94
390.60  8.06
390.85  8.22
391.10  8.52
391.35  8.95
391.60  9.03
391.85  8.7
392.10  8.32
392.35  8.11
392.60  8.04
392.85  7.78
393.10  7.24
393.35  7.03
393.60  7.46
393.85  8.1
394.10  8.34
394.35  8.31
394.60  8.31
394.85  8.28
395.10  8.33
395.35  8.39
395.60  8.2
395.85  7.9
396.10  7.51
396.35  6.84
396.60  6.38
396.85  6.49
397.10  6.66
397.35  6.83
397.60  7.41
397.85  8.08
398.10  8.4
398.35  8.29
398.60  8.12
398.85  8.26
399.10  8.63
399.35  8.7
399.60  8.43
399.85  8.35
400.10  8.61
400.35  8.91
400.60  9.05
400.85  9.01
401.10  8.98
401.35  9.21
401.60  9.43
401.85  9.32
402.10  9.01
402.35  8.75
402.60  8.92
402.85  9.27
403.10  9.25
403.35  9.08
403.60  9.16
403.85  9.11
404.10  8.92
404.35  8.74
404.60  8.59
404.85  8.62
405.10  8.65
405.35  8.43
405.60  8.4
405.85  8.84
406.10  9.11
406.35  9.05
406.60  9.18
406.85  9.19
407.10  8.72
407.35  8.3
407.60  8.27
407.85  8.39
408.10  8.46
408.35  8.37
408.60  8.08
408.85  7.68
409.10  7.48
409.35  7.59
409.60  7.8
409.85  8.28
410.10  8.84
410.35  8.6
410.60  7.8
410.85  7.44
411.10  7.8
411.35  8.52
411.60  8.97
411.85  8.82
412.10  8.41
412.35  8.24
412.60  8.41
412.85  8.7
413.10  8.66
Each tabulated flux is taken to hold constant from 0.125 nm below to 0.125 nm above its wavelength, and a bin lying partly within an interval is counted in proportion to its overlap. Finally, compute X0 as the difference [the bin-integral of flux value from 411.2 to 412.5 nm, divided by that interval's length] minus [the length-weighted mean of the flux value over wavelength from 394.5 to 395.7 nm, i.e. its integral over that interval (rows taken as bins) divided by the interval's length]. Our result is 0.27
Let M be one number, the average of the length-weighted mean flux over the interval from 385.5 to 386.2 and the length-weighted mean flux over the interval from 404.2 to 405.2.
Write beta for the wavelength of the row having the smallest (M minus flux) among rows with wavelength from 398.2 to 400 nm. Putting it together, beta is 399.35 nm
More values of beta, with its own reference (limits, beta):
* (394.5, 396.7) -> 395.35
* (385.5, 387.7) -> 386.85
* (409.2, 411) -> 410.10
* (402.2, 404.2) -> 402.85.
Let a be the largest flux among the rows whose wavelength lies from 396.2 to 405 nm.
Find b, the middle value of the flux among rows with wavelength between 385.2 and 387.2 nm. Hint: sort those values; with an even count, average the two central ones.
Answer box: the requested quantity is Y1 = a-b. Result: 1.2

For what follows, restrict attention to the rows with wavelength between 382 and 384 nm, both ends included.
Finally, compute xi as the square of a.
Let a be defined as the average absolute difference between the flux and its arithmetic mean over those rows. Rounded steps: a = 0.72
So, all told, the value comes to 0.51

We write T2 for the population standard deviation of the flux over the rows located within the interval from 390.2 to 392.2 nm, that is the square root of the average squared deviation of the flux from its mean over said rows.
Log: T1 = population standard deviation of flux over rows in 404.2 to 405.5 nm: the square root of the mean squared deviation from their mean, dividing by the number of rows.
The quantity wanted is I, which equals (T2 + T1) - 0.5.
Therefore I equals -0.02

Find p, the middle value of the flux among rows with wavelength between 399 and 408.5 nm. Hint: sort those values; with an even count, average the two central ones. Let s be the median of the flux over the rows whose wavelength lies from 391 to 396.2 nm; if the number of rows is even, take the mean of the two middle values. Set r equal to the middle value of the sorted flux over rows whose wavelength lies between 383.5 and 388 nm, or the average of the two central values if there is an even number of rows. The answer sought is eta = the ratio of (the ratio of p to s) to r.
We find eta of 0.136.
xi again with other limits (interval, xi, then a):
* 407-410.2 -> 0.12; 0.34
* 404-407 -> 0.06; 0.24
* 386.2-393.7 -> 0.15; 0.38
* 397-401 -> 0.26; 0.51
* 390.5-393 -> 0.12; 0.34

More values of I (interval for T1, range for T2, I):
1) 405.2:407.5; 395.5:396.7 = 0.51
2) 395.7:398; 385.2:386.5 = 0.34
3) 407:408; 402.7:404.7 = -0.09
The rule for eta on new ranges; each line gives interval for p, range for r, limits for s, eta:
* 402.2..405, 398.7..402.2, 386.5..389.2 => 0.128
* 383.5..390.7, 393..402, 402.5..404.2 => 0.103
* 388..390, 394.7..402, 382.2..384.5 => 0.142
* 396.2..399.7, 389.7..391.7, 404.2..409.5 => 0.118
